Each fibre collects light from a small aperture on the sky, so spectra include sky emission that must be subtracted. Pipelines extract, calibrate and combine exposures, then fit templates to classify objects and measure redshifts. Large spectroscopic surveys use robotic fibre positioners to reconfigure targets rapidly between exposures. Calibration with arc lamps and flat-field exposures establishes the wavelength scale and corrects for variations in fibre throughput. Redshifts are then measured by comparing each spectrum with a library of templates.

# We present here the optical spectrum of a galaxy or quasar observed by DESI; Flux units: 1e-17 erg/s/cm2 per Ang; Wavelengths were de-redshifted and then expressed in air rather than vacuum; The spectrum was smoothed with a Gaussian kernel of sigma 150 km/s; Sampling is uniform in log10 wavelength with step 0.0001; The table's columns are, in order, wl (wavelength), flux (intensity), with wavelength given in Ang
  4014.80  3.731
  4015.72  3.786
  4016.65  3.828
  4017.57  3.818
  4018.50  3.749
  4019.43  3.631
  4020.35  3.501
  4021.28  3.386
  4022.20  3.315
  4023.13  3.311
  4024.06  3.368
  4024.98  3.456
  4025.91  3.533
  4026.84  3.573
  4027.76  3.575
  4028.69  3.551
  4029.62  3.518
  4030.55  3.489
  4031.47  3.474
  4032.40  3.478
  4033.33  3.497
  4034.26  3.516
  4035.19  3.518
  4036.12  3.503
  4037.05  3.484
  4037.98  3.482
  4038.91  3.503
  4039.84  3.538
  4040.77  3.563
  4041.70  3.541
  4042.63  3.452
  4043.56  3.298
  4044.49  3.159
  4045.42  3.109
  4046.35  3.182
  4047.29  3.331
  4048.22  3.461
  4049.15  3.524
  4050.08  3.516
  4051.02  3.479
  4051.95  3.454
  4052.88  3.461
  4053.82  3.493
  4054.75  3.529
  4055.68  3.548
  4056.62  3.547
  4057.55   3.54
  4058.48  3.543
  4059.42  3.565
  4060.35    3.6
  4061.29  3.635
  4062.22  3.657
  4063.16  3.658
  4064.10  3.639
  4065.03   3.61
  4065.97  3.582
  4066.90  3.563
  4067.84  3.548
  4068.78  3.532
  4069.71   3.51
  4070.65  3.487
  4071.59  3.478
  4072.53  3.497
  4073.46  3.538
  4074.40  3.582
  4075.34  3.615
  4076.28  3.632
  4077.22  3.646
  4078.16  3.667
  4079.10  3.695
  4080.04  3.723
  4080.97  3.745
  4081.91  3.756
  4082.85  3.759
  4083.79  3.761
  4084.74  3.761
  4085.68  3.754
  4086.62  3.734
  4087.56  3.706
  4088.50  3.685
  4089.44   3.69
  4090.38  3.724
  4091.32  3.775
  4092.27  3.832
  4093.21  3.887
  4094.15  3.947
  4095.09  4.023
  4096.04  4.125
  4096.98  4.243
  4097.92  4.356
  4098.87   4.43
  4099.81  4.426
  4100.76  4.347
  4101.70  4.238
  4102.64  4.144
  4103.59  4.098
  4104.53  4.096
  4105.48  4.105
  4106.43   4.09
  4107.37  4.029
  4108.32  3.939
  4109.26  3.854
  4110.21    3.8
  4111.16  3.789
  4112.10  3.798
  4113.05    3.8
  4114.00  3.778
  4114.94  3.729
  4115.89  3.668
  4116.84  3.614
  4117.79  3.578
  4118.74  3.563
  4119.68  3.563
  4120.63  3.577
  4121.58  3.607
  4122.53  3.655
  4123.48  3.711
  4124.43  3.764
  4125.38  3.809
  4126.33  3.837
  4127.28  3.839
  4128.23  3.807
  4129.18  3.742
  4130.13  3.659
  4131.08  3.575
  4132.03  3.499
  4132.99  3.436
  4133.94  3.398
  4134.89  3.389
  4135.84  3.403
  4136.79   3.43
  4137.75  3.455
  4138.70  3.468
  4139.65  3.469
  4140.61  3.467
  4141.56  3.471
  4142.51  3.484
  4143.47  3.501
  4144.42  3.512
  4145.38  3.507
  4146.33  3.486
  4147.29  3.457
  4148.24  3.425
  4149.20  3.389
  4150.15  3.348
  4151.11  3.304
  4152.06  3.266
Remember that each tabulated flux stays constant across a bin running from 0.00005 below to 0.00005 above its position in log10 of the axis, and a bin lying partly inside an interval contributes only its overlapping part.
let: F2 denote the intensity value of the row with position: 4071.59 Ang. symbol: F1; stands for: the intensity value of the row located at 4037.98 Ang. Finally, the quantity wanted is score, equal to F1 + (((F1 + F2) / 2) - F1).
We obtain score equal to 3.5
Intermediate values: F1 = 3.482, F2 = 3.478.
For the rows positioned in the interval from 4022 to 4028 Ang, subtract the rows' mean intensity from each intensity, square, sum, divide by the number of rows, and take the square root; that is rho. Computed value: 0.11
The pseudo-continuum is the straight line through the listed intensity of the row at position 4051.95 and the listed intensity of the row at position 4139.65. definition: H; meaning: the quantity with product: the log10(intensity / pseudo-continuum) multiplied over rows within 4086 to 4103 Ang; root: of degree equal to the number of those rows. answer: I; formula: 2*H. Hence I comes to 0.114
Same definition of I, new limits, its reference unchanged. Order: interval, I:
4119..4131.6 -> 0.052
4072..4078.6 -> 0.030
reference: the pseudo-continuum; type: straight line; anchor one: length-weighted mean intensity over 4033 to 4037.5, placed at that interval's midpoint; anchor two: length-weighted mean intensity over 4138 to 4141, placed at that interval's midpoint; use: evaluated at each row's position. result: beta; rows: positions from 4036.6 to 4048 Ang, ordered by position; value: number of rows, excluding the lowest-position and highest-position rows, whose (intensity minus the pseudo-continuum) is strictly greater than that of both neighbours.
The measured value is 1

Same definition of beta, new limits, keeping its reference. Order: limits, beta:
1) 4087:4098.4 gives 0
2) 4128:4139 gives 0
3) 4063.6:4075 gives 0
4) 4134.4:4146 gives 2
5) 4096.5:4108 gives 2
